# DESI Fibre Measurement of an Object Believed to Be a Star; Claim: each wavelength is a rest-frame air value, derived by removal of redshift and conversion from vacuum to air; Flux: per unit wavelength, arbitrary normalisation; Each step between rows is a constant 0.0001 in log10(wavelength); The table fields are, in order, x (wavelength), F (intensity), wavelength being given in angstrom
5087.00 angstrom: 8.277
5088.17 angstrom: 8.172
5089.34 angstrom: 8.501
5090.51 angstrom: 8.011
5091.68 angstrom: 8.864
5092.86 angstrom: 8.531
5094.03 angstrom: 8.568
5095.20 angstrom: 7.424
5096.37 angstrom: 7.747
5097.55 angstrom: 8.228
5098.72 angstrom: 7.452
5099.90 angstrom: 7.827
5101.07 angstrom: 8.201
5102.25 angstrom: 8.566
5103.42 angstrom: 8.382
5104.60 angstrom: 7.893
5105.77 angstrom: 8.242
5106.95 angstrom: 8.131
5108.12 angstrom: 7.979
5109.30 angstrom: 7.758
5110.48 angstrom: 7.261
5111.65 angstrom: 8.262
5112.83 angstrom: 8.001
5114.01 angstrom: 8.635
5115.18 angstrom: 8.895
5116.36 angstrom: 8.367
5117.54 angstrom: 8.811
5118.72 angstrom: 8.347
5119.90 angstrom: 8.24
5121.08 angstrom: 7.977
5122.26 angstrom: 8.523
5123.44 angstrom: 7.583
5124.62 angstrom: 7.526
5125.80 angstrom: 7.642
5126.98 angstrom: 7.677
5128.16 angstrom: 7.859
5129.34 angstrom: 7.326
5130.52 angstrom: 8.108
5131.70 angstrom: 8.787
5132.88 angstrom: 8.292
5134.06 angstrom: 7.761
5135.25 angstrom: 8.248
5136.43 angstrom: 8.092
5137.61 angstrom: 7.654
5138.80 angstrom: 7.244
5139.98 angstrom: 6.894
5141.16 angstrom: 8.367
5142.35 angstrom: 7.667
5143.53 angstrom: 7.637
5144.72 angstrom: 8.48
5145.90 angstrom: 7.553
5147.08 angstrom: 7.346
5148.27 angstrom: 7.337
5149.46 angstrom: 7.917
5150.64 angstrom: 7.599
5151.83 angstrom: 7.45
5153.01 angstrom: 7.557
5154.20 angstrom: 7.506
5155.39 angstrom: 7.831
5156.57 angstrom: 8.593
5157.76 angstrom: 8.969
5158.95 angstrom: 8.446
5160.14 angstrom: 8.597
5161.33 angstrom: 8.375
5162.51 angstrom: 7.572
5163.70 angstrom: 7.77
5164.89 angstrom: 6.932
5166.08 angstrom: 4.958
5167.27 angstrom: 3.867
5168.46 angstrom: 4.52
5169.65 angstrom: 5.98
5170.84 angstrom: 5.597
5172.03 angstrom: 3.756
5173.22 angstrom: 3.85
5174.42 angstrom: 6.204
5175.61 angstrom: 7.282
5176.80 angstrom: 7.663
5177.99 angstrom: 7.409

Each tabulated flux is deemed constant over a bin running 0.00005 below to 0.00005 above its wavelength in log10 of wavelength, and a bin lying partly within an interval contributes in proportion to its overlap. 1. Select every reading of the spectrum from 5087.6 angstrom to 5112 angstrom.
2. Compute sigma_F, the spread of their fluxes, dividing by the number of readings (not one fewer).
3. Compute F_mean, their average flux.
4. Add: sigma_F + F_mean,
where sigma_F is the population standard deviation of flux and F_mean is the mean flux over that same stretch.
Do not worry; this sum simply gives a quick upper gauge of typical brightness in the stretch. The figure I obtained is 8.50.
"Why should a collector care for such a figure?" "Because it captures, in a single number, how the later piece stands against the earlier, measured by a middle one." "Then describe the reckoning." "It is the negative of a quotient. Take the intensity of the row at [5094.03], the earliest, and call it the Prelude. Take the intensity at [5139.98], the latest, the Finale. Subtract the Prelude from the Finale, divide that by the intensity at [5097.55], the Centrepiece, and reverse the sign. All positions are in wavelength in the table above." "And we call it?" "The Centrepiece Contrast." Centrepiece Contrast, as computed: 0.20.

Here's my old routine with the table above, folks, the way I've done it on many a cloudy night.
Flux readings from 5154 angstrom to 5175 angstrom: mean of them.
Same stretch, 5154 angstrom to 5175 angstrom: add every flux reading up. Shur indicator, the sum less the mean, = 113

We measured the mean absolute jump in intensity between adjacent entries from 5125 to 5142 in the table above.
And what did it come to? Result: 0.50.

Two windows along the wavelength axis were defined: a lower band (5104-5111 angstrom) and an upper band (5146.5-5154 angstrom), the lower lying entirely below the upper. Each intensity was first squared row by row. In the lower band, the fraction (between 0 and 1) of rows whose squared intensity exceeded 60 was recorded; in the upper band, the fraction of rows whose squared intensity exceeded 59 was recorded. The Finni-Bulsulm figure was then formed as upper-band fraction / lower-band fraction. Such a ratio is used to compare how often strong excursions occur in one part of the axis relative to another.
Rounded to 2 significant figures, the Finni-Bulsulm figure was 0.20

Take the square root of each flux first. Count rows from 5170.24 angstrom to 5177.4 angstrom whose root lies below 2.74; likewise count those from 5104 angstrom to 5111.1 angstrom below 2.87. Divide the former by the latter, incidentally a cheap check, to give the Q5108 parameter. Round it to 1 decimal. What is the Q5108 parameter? 1.0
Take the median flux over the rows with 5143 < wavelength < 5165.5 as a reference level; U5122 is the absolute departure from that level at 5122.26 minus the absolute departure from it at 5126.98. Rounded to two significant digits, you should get 0.85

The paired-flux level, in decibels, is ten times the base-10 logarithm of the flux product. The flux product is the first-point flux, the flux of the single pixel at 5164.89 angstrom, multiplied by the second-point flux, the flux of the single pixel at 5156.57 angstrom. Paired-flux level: 17.8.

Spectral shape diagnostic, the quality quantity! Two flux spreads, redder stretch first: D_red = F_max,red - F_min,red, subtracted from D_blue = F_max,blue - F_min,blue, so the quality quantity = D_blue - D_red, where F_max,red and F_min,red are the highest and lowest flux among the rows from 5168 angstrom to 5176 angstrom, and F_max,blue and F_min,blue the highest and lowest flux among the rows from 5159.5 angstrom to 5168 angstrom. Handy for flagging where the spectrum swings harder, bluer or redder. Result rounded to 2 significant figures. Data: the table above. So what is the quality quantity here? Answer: 1.2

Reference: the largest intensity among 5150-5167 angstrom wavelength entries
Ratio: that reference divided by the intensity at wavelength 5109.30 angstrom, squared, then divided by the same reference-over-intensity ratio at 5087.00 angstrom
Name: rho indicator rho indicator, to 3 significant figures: 1.23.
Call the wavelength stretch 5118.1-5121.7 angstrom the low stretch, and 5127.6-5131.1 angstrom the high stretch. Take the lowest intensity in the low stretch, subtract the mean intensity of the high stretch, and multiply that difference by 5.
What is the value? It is 1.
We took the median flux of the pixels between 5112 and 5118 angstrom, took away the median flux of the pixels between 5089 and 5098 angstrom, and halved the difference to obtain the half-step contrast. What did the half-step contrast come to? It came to 0.14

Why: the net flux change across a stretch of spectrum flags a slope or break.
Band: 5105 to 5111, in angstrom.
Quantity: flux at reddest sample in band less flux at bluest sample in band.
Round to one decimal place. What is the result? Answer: -1.0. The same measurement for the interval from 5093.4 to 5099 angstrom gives -1.1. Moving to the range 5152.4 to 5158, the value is 1.4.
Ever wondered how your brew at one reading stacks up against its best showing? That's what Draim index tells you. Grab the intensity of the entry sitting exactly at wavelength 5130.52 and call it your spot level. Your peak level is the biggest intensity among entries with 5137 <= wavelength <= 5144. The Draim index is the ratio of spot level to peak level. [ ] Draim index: 0.97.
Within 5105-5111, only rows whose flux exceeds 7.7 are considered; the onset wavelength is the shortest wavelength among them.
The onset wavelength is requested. 5105.77 angstrom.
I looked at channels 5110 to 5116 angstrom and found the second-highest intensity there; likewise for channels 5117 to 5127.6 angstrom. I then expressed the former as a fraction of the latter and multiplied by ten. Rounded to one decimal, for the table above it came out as 10.1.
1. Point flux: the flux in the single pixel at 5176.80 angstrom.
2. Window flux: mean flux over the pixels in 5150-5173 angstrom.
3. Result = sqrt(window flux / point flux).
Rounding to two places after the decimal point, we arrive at 0.95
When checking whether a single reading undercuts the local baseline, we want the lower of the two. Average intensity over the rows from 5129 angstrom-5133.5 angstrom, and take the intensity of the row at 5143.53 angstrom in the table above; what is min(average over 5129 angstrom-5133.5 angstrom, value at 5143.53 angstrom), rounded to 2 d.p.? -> 7.64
